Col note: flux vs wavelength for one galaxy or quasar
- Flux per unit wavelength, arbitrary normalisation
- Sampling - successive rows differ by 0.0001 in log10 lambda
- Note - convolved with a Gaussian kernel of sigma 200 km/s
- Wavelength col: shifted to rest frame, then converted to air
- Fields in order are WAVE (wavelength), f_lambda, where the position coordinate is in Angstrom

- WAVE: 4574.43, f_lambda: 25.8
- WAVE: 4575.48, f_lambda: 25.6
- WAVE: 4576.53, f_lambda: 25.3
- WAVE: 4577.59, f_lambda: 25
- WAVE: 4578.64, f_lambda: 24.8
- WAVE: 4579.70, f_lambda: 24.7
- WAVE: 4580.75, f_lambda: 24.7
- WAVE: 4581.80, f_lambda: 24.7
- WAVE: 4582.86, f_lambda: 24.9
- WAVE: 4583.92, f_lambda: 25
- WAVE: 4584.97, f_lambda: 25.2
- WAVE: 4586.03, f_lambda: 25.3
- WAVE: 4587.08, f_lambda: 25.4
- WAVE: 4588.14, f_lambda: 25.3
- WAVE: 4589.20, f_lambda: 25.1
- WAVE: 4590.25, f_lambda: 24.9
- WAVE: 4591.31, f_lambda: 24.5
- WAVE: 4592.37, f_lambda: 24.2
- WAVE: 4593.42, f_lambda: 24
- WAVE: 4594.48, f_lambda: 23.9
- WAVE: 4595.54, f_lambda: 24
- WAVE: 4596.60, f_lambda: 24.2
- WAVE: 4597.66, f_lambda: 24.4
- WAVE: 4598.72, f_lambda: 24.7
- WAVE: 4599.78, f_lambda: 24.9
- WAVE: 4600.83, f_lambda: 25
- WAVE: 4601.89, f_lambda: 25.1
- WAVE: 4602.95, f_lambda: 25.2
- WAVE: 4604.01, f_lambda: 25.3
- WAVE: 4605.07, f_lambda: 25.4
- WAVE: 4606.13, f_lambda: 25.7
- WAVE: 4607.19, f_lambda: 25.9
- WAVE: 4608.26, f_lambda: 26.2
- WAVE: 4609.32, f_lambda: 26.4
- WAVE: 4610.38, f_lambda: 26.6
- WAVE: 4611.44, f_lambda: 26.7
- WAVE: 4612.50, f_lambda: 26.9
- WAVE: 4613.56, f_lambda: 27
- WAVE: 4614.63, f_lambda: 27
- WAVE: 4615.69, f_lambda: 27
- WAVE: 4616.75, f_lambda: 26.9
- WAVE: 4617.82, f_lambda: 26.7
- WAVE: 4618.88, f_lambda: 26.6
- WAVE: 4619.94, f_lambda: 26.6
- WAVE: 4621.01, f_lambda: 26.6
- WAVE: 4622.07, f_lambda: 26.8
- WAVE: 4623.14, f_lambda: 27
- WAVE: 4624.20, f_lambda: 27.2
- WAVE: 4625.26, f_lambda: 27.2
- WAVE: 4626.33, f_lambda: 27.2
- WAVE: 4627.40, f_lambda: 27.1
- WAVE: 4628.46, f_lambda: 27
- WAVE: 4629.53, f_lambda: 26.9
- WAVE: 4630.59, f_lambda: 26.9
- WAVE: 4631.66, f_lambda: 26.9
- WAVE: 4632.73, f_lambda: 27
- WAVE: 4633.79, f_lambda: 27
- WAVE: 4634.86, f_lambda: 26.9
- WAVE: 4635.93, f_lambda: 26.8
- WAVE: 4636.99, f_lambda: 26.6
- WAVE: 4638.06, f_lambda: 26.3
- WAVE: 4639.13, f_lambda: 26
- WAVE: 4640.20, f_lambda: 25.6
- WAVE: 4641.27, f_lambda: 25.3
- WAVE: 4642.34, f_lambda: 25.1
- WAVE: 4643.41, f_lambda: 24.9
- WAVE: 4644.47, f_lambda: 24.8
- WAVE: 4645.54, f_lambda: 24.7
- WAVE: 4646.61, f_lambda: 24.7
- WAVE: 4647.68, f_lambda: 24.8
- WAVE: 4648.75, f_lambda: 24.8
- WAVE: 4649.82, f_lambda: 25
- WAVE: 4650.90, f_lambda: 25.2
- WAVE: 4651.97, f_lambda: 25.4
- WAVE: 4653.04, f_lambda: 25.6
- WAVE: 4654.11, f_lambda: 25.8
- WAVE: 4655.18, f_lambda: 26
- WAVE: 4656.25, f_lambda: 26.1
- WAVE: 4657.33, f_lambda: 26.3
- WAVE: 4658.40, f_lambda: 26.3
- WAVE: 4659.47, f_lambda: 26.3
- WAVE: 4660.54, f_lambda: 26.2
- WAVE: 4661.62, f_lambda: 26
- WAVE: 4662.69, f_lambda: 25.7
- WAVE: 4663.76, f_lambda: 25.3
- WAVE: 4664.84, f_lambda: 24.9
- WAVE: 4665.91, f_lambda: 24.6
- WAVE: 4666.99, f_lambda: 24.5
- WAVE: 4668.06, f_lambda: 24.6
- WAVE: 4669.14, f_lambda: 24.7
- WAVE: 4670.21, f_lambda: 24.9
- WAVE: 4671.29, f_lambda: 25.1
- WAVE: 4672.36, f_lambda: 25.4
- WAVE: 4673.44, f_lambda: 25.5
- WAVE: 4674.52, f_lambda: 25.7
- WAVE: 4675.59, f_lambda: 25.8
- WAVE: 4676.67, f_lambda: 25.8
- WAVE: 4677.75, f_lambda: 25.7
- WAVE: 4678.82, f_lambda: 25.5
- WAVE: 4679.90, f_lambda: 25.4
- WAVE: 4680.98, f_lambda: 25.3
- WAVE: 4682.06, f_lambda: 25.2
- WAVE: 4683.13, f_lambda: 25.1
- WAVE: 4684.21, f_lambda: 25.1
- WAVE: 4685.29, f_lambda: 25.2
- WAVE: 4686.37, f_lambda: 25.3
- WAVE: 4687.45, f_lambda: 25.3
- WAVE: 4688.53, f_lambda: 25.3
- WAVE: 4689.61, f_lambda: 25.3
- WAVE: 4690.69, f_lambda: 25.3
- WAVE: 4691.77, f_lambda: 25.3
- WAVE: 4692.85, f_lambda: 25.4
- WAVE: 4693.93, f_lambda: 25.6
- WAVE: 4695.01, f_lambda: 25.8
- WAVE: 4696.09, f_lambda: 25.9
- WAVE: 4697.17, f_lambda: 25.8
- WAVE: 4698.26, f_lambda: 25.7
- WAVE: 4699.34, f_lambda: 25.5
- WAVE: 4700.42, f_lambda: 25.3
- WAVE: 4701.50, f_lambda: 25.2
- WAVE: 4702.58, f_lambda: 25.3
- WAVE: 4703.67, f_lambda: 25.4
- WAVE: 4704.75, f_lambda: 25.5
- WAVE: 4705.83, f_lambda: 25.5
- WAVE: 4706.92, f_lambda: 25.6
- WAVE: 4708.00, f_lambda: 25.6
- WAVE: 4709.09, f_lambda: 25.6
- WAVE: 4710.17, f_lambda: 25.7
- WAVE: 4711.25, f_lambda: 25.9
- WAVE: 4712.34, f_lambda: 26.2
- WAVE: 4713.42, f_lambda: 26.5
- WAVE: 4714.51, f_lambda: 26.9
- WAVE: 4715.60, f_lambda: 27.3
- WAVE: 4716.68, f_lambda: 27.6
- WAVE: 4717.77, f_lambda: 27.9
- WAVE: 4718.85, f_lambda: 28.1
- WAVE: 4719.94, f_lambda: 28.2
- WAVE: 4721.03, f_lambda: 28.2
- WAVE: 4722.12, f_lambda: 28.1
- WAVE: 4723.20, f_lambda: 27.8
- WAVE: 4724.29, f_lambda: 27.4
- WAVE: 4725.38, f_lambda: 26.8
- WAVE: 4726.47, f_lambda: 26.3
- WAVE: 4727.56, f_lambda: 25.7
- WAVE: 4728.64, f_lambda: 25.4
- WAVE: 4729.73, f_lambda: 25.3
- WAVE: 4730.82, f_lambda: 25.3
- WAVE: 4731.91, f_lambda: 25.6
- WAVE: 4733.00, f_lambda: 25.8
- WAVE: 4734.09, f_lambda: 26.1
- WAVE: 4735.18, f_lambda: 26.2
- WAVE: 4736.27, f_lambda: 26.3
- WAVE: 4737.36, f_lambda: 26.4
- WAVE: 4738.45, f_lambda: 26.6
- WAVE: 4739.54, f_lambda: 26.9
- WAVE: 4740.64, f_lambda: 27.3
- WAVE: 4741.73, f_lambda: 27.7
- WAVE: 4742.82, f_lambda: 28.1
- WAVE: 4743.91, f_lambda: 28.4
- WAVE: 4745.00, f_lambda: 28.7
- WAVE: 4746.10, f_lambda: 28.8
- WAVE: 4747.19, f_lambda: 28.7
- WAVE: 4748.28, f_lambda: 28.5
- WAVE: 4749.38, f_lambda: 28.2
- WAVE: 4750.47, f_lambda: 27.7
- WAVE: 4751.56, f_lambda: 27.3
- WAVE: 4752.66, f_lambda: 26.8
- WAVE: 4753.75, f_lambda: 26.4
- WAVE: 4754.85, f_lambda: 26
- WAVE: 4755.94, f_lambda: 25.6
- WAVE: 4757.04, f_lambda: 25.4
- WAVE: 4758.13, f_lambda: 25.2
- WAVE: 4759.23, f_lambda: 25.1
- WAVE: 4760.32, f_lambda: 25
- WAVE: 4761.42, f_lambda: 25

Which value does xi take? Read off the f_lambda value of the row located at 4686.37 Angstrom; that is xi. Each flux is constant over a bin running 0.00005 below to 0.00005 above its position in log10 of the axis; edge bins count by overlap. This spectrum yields 25.3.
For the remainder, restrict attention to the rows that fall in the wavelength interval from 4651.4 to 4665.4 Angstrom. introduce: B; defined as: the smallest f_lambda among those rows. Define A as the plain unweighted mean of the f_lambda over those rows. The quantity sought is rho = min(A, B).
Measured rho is 24.9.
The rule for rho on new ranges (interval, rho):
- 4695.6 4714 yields 25.2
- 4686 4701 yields 25.3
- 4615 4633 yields 26.6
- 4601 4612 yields 25.1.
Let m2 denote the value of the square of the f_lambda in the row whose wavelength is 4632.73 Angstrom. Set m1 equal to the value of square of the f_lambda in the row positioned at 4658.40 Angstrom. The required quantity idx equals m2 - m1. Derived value 37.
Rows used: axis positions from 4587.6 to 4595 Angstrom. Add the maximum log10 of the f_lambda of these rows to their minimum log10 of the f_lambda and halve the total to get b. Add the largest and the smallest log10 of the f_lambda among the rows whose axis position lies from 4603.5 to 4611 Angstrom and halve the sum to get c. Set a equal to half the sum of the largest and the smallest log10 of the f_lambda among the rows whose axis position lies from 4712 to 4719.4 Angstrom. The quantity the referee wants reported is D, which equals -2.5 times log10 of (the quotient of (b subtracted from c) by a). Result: 4.5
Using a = 1.43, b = 1.39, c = 1.414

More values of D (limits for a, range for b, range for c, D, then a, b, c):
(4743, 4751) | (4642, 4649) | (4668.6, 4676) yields 6.0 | 1.45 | 1.40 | 1.402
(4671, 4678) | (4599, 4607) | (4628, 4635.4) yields 4.3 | 1.41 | 1.40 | 1.431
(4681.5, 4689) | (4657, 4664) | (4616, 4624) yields 4.8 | 1.40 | 1.41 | 1.428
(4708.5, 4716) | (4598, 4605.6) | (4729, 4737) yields 5.1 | 1.42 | 1.40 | 1.412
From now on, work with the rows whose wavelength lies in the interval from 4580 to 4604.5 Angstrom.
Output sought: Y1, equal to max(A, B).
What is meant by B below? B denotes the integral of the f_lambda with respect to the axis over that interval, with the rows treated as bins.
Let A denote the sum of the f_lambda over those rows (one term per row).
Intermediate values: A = 570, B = 607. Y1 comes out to 607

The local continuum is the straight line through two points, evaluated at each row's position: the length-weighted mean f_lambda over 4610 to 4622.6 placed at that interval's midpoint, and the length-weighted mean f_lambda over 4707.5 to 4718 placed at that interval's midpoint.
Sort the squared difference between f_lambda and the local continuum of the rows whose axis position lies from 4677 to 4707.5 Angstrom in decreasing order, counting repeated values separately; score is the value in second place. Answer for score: 2.2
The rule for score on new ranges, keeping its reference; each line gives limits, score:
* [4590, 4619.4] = 8.2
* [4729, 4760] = 5.5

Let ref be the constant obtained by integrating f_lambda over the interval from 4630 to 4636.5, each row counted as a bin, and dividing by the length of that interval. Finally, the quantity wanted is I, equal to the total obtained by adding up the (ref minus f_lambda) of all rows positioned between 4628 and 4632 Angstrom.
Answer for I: 0.1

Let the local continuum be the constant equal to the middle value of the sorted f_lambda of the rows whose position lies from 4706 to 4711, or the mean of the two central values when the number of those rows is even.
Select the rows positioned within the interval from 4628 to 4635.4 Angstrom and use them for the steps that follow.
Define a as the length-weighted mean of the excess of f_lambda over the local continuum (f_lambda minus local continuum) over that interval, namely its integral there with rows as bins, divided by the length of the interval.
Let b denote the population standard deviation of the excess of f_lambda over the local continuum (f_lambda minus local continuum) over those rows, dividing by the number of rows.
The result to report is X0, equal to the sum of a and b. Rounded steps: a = 1.3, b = 0.05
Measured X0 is 1.4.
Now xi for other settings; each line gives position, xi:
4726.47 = 26.3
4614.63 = 27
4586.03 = 25.3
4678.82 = 25.5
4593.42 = 24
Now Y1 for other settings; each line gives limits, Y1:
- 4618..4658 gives 1045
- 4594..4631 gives 967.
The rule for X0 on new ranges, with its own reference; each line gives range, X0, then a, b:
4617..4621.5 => 1.1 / 1.0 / 0.04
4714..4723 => 2.6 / 2.2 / 0.45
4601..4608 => 0.1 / -0.2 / 0.28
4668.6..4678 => 0.2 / -0.2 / 0.39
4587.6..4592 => -0.4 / -0.7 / 0.30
